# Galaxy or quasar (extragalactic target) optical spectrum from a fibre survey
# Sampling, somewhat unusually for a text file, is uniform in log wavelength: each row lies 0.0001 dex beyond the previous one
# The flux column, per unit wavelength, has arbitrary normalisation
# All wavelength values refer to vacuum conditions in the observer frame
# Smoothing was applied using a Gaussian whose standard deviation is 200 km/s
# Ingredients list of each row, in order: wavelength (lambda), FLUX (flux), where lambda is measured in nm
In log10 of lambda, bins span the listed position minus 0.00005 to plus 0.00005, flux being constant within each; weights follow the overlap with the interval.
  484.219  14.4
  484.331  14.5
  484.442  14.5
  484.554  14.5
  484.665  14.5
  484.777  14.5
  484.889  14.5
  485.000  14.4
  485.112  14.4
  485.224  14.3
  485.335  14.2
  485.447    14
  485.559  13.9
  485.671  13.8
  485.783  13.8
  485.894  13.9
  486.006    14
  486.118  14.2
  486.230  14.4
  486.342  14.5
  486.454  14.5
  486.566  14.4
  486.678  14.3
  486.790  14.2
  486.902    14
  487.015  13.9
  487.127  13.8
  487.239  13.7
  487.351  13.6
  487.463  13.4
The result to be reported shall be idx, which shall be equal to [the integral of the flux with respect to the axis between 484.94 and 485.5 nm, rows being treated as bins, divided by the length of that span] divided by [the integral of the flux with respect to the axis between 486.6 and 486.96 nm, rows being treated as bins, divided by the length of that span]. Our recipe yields 1.01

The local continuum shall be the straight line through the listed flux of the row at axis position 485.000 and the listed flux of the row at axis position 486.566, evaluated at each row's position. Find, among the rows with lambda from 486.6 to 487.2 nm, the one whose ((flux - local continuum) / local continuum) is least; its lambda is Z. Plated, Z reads 487.127 nm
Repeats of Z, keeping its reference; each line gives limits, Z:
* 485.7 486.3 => 485.783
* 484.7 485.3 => 485.224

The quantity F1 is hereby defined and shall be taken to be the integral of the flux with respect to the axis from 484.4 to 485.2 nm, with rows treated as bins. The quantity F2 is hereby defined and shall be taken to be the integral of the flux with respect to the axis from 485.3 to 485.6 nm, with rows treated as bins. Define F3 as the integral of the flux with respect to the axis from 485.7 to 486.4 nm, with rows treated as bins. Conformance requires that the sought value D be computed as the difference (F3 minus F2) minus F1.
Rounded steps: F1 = 12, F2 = 4.2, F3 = 9.9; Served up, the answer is -5.9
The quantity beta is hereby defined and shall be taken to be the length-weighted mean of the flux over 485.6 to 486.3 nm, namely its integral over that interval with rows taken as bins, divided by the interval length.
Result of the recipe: 14.0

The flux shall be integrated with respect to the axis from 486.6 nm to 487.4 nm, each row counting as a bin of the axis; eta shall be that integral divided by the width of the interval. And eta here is 13.9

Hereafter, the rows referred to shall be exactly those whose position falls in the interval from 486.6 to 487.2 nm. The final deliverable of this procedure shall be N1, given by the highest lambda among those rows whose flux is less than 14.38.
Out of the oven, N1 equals 487.127 nm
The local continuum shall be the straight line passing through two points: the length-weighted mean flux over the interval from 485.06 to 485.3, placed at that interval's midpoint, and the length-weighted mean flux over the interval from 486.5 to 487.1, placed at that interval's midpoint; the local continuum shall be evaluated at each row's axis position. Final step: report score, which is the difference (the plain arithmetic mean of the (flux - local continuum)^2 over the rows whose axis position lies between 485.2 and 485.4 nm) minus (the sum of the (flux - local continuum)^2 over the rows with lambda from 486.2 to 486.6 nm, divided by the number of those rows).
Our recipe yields -0.06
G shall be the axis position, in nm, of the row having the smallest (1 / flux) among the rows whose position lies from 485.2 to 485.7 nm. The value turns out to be 485.224 nm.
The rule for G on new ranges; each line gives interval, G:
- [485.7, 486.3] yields 486.230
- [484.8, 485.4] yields 484.889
